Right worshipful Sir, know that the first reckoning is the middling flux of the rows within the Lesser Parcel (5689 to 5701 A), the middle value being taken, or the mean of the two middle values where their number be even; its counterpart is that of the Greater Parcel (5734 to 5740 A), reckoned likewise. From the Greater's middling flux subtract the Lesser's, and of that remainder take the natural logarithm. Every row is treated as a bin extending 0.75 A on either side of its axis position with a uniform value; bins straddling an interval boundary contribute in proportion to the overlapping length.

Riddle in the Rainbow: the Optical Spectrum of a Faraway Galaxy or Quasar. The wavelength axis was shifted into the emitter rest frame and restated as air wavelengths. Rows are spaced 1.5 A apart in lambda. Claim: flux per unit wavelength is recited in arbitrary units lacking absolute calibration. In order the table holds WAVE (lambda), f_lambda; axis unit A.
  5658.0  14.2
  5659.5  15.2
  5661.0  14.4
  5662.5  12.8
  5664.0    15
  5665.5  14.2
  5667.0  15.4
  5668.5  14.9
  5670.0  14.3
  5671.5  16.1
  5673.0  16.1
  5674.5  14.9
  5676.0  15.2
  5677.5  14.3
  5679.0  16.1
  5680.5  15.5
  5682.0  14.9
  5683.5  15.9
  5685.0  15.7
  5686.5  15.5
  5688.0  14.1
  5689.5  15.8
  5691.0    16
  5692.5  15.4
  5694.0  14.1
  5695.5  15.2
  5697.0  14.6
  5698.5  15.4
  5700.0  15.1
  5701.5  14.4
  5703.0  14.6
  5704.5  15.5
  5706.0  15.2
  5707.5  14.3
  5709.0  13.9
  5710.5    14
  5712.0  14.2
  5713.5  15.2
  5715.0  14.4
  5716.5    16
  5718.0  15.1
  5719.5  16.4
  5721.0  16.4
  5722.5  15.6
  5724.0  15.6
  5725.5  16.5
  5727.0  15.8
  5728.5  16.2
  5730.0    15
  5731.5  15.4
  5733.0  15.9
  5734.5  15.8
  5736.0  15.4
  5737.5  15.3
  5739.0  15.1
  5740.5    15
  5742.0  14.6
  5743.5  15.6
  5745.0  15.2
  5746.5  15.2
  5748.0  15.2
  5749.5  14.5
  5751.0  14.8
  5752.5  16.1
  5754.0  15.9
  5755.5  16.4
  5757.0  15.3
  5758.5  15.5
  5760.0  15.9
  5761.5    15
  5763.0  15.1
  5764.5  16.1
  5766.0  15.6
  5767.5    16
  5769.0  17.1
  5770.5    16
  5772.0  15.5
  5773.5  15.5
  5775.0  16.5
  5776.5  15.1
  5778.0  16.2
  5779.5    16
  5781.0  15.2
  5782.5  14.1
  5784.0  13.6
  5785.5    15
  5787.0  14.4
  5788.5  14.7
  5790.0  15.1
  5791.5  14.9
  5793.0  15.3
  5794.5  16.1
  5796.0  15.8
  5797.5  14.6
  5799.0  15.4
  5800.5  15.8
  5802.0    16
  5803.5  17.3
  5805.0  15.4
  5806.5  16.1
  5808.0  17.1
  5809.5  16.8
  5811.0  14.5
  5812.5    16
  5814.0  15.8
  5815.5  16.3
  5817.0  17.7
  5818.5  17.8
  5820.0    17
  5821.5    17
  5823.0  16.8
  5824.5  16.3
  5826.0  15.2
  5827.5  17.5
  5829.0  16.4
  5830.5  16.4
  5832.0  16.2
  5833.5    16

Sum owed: -3.0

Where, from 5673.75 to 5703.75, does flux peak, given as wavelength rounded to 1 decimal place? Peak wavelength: 5679.0 A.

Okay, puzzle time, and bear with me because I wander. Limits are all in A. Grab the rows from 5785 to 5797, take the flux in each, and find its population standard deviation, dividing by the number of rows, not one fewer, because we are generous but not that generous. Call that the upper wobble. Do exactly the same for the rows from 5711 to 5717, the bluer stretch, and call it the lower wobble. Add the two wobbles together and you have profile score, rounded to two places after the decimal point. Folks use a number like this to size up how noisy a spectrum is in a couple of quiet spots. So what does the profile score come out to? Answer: 1.24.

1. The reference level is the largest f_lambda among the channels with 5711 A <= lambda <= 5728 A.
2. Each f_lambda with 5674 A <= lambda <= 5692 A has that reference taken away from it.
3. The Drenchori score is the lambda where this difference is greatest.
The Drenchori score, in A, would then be 5679.0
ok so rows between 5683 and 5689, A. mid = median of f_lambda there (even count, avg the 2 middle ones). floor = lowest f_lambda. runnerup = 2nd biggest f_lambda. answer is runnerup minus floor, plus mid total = 17.2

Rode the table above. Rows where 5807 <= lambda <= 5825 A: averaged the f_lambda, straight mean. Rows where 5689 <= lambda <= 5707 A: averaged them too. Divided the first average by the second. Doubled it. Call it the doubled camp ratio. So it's 2.20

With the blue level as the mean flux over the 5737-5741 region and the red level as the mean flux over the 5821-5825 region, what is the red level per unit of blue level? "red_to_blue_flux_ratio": 1.10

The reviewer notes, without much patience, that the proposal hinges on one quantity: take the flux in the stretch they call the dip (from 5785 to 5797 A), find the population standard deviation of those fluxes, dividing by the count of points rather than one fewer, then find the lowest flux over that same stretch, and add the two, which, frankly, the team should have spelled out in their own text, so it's 14.9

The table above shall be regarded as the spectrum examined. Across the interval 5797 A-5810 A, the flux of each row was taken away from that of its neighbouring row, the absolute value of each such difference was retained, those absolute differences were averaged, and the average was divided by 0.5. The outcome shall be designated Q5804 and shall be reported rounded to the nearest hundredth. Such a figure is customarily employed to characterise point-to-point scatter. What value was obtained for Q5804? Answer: 1.65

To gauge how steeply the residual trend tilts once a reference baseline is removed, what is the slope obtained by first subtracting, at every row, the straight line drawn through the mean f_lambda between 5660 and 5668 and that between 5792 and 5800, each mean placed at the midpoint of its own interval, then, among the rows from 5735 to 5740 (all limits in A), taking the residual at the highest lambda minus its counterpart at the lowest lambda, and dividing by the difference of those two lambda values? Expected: -0.11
